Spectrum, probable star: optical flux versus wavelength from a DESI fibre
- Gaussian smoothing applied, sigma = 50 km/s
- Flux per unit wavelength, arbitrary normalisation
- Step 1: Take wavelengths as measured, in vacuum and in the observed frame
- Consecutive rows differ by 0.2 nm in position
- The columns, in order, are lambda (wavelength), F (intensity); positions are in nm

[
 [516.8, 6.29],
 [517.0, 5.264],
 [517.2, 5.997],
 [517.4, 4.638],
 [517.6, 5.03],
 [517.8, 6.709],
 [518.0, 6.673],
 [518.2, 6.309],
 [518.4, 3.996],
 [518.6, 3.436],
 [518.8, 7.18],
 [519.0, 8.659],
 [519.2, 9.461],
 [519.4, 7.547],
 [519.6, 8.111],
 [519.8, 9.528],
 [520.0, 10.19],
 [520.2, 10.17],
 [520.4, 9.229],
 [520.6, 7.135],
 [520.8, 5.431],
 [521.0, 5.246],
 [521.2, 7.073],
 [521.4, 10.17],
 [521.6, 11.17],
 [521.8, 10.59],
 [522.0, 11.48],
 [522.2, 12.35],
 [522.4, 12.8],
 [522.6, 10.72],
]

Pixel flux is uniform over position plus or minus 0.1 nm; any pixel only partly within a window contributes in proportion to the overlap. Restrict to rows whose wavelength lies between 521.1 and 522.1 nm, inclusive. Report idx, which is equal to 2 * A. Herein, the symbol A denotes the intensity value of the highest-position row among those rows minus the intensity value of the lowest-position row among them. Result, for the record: 9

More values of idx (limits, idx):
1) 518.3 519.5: 7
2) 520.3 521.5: 2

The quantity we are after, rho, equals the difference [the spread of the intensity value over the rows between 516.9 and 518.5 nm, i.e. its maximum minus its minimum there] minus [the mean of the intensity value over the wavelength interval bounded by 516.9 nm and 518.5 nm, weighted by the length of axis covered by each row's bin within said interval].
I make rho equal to -2.9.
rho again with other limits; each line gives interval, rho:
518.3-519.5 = -0.7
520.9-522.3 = -2.6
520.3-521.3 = -2.8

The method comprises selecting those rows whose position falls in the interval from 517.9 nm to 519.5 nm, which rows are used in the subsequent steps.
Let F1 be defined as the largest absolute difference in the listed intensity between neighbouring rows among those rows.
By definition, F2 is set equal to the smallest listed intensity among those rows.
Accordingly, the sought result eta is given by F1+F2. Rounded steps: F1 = 3.74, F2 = 3.436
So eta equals 7.2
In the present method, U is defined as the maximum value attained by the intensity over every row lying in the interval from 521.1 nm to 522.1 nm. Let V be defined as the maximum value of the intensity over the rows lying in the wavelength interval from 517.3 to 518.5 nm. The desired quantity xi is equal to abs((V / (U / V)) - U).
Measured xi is 7.6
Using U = 11.48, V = 6.709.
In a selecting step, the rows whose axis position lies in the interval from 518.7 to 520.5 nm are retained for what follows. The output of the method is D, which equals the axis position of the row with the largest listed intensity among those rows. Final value 520.0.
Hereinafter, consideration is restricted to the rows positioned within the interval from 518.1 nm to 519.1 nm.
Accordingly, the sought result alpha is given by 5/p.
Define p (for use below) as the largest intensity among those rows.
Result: 0.58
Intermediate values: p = 8.659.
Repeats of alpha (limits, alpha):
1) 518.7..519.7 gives 0.53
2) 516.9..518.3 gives 0.75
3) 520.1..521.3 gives 0.49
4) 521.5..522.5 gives 0.39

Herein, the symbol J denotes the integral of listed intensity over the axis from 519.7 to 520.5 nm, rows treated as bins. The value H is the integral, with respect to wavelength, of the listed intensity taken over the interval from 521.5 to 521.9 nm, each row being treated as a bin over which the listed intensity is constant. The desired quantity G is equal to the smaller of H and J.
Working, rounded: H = 4.4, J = 7.8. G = 4.4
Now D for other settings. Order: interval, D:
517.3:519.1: 519.0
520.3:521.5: 521.4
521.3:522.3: 522.2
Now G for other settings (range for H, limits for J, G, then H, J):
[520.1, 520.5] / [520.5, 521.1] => 3.6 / 3.9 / 3.6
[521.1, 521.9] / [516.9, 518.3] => 7.8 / 7.8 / 8.1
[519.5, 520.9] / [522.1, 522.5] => 5.0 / 12.0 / 5.0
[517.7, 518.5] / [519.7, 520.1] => 3.9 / 4.7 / 3.9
